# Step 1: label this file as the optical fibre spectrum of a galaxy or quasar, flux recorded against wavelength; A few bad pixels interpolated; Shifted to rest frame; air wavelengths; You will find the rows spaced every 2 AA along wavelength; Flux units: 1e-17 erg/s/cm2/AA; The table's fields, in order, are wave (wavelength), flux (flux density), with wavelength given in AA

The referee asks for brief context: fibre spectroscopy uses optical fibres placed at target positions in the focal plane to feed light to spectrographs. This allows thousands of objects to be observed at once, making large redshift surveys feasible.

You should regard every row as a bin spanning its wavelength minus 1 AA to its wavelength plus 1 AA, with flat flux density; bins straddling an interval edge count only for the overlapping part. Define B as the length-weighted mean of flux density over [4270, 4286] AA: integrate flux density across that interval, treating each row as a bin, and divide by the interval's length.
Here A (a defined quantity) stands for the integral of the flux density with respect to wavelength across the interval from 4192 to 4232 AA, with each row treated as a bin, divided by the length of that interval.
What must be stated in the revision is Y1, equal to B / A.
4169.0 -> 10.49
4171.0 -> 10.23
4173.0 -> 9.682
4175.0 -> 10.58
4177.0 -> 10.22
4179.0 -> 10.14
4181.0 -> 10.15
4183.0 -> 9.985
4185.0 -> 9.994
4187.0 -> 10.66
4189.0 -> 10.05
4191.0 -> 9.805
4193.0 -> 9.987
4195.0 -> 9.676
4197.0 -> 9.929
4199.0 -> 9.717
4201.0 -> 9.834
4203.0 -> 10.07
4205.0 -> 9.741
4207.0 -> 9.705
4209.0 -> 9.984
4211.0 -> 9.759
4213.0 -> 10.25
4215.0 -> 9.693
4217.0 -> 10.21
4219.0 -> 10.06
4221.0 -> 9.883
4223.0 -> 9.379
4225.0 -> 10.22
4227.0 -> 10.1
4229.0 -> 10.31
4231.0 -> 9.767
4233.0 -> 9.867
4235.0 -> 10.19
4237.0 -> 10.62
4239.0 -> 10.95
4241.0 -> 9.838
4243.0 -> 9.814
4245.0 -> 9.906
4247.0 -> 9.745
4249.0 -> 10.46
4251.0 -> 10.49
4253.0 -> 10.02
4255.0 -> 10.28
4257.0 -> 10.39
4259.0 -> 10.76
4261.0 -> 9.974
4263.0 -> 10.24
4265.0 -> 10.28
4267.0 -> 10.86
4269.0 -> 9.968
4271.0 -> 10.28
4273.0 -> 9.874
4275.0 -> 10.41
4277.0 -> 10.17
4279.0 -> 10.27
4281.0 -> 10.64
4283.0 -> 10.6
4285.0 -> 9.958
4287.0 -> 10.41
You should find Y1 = 1.04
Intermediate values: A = 9.9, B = 10.3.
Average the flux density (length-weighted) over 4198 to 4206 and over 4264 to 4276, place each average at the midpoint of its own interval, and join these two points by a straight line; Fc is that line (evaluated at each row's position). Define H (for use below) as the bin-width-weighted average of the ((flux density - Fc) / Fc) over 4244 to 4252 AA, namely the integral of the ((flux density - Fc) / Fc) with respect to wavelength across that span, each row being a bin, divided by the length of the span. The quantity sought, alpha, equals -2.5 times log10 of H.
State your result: 7.2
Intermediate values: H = 0.001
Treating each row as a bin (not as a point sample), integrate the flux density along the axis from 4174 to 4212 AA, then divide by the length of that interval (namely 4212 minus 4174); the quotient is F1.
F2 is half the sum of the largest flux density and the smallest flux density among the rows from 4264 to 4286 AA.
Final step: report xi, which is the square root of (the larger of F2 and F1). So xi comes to 3.22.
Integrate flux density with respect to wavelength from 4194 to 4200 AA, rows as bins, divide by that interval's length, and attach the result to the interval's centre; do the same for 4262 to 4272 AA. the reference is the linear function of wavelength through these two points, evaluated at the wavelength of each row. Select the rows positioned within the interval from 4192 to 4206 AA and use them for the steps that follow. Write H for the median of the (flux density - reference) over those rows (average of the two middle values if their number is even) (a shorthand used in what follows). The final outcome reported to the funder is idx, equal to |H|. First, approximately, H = 0.03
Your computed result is 0.03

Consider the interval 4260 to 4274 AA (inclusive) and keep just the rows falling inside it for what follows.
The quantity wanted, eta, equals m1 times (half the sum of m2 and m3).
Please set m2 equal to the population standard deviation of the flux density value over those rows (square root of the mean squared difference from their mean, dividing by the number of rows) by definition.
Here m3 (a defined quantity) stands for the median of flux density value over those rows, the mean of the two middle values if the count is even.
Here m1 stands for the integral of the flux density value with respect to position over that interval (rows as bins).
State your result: 754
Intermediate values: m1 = 143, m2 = 0.31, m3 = 10.24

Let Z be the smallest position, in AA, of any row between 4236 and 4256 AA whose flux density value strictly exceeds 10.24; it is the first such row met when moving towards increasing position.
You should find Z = 4237.0 AA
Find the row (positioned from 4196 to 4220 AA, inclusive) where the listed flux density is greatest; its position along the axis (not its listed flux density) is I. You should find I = 4213.0 AA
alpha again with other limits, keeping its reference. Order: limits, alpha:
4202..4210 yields 7.6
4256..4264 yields 4.8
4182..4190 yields 3.4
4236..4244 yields 4.1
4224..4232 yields 5.1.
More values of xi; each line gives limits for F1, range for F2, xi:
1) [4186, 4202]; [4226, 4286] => 3.22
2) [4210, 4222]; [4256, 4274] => 3.22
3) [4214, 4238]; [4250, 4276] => 3.22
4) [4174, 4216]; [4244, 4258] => 3.18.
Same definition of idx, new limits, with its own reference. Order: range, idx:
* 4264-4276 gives 0.05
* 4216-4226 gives 0.11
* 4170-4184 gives 0.51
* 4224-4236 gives 0.10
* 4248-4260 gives 0.21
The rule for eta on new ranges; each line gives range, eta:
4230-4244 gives 732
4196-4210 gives 688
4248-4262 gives 770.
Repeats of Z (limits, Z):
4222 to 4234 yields 4229.0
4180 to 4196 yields 4187.0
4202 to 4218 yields 4213.0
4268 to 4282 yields 4271.0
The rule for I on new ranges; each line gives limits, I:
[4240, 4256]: 4251.0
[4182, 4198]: 4187.0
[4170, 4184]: 4175.0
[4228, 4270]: 4239.0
